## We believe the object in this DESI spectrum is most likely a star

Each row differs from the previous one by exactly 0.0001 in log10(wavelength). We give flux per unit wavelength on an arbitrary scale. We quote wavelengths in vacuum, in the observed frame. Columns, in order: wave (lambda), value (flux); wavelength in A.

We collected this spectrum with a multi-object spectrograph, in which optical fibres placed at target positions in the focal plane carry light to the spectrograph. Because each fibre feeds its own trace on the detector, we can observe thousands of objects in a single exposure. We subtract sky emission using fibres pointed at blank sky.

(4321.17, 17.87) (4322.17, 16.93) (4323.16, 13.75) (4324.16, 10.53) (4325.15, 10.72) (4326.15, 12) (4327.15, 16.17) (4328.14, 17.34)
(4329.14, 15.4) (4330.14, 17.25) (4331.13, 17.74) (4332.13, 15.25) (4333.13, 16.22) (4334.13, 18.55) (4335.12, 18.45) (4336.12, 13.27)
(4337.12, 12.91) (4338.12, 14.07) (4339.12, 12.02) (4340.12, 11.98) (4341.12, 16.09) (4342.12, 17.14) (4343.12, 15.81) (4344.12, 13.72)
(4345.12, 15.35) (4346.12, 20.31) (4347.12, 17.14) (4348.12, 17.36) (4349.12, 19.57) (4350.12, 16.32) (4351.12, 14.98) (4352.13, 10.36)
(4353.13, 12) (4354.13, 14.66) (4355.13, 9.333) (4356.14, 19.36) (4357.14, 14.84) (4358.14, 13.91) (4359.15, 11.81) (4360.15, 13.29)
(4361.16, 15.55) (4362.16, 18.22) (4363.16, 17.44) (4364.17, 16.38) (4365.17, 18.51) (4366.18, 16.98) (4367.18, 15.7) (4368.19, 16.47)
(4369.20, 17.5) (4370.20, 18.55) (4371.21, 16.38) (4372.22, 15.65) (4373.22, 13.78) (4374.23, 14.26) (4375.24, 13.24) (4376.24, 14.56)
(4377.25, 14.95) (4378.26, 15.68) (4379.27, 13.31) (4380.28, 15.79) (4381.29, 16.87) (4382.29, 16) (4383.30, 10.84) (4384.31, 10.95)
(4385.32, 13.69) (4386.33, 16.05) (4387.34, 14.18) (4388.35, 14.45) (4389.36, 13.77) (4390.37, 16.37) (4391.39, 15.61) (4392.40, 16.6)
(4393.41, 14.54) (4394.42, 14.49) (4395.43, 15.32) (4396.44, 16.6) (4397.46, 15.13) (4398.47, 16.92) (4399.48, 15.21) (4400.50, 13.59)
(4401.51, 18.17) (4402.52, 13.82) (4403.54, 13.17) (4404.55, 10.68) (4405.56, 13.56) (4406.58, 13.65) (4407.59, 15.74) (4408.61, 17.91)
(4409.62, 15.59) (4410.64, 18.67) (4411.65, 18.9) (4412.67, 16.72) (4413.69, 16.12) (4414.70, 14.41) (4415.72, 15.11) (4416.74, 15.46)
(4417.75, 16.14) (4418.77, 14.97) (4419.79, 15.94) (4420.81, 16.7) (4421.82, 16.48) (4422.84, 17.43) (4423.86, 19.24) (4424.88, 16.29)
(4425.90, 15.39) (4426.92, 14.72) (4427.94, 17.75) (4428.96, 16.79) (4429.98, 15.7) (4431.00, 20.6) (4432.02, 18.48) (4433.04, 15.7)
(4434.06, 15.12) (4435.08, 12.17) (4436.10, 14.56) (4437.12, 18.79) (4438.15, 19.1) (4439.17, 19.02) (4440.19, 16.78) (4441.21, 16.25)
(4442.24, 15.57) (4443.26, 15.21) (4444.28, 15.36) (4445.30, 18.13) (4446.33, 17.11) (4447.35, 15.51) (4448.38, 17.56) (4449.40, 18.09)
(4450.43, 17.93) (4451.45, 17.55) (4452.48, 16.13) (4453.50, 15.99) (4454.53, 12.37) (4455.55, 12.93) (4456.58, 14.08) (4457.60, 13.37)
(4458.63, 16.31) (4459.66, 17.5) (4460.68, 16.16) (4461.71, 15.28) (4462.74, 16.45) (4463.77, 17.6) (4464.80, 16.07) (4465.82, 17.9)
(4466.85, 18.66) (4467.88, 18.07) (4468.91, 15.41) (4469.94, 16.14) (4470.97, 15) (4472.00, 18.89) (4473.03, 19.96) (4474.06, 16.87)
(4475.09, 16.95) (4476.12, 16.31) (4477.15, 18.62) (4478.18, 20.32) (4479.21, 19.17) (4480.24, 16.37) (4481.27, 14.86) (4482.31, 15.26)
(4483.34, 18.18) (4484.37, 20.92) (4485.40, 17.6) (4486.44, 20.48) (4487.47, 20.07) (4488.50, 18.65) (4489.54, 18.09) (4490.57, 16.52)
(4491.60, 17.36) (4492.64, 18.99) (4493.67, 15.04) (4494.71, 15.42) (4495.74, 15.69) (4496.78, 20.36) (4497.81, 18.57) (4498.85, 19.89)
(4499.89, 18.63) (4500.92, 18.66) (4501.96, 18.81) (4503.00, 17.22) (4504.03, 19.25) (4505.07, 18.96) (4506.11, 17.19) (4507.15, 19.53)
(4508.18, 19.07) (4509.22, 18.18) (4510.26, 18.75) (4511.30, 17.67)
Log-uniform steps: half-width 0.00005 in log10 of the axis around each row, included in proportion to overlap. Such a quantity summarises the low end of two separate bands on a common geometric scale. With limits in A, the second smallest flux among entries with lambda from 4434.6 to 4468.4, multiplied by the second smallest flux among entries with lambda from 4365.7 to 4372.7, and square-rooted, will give 13.9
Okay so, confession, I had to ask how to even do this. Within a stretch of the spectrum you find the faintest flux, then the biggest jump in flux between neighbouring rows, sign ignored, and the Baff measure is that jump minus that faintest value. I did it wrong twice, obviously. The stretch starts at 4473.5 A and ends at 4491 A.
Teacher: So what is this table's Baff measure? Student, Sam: -11.5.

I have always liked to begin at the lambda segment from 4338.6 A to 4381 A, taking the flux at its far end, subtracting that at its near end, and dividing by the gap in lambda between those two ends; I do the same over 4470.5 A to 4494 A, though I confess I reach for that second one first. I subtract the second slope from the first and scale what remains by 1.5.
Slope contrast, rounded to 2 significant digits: 0.13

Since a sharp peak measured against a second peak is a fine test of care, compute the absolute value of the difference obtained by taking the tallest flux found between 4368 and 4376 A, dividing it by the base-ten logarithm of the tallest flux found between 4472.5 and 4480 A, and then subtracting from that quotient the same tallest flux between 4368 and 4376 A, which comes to 4.37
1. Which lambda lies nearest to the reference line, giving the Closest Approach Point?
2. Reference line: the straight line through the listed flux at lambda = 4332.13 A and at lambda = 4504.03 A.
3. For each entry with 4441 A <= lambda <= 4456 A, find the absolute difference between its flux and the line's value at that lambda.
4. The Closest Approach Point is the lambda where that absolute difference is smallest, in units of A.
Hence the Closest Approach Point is 4450.43 A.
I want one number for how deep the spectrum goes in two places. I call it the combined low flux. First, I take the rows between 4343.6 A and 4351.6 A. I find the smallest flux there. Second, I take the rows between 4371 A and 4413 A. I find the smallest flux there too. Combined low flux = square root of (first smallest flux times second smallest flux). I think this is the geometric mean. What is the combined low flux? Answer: 12.1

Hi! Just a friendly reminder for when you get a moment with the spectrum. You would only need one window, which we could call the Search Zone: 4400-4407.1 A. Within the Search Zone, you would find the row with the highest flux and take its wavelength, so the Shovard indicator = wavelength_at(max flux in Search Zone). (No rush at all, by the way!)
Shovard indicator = 4401.51 A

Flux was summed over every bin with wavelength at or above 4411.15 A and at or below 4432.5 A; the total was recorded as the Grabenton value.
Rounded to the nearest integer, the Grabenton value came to 349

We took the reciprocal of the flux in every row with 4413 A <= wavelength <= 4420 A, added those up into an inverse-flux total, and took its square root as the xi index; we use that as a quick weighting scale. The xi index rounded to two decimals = 0.67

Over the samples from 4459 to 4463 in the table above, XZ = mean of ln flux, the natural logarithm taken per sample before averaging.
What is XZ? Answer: 2.79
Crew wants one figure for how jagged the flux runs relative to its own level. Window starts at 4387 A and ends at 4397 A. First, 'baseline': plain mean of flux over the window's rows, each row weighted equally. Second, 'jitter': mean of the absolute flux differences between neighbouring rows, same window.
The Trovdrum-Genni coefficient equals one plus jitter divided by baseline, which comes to 1.07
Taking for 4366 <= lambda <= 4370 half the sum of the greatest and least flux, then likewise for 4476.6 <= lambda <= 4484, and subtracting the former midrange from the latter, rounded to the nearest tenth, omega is 1.0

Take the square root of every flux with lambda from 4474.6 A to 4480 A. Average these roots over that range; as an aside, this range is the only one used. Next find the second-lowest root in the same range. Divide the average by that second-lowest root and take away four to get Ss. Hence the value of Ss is -2.96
